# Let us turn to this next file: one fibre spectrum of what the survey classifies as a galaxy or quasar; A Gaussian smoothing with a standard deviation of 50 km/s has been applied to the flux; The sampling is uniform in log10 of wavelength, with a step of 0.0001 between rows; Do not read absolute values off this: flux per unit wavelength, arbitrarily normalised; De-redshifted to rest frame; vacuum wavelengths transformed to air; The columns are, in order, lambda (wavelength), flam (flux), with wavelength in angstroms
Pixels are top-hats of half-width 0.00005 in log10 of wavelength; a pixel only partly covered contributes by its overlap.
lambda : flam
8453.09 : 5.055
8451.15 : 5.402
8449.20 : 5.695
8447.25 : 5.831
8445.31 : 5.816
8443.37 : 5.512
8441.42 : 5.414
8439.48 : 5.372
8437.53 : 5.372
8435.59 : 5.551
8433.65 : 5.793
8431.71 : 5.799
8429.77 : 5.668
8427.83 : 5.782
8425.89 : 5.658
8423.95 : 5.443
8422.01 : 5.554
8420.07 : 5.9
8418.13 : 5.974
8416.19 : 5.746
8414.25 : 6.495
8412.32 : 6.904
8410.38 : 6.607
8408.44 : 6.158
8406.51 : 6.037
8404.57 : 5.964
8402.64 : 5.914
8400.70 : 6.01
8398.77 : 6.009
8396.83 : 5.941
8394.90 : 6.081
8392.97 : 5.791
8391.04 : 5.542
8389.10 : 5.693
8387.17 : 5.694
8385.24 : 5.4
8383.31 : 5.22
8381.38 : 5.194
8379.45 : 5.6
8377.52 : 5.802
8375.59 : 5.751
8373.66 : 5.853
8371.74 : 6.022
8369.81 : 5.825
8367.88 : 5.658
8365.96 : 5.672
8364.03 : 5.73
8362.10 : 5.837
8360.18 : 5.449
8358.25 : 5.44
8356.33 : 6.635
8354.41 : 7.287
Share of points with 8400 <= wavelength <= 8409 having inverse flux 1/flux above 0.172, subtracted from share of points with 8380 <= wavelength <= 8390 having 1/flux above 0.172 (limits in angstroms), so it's 1.0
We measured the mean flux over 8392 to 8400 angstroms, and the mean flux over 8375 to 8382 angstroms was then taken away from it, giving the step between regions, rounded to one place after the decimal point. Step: 0.4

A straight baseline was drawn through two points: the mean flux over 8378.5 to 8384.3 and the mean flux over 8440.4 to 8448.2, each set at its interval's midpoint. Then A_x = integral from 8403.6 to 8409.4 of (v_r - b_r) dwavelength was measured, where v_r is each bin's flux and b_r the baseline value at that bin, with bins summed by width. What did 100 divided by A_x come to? 29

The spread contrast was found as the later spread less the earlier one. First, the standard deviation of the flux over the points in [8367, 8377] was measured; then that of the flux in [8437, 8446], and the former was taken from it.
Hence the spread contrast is 0.05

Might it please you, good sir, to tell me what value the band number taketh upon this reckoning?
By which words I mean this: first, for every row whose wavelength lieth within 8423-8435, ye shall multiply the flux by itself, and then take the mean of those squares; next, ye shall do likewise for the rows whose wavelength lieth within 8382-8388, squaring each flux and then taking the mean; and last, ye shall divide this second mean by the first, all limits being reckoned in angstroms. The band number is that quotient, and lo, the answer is 0.91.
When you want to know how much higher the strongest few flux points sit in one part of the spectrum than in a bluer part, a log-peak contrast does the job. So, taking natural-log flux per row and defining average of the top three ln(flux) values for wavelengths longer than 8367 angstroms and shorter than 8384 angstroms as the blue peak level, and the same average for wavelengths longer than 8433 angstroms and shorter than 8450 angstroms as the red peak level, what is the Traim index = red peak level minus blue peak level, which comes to -0.01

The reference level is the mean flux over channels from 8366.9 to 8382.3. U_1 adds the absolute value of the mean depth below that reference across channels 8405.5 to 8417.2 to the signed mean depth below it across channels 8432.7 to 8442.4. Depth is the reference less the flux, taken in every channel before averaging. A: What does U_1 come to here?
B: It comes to 0.82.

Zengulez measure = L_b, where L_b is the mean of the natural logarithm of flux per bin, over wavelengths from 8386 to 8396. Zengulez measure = 1.75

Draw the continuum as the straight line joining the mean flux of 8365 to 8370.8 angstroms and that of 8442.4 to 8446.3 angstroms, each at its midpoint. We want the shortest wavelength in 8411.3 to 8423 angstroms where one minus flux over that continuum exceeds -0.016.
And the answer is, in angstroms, 8416.19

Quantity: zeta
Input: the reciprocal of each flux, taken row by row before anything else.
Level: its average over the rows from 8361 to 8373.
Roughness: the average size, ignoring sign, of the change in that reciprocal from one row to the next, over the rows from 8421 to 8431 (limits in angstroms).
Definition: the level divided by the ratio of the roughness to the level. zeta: 6.7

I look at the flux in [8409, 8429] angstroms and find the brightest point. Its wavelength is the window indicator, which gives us 8412.32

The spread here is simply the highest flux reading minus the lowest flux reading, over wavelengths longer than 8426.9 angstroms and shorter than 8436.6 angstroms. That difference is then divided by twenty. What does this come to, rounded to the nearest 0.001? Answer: 0.012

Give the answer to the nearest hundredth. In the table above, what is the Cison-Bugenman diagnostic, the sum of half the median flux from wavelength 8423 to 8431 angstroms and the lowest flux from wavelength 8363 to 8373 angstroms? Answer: 8.49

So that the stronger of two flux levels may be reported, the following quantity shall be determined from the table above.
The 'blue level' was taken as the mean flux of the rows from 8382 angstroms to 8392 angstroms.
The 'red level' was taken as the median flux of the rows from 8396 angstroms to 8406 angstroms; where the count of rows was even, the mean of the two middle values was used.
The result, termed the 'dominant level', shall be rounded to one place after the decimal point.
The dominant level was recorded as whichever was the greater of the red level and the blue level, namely 6.0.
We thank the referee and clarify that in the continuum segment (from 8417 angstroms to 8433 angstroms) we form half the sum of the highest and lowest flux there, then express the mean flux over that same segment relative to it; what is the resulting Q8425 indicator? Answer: 1.00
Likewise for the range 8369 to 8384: 1.01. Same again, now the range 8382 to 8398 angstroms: 1.00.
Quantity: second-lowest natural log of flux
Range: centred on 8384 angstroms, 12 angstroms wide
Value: 1.65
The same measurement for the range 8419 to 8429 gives 1.71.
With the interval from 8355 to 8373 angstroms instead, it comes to 1.70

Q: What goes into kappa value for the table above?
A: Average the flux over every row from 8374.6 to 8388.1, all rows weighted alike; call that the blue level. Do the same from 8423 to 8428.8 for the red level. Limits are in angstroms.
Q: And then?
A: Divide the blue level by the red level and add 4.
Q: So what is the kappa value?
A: 4.98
